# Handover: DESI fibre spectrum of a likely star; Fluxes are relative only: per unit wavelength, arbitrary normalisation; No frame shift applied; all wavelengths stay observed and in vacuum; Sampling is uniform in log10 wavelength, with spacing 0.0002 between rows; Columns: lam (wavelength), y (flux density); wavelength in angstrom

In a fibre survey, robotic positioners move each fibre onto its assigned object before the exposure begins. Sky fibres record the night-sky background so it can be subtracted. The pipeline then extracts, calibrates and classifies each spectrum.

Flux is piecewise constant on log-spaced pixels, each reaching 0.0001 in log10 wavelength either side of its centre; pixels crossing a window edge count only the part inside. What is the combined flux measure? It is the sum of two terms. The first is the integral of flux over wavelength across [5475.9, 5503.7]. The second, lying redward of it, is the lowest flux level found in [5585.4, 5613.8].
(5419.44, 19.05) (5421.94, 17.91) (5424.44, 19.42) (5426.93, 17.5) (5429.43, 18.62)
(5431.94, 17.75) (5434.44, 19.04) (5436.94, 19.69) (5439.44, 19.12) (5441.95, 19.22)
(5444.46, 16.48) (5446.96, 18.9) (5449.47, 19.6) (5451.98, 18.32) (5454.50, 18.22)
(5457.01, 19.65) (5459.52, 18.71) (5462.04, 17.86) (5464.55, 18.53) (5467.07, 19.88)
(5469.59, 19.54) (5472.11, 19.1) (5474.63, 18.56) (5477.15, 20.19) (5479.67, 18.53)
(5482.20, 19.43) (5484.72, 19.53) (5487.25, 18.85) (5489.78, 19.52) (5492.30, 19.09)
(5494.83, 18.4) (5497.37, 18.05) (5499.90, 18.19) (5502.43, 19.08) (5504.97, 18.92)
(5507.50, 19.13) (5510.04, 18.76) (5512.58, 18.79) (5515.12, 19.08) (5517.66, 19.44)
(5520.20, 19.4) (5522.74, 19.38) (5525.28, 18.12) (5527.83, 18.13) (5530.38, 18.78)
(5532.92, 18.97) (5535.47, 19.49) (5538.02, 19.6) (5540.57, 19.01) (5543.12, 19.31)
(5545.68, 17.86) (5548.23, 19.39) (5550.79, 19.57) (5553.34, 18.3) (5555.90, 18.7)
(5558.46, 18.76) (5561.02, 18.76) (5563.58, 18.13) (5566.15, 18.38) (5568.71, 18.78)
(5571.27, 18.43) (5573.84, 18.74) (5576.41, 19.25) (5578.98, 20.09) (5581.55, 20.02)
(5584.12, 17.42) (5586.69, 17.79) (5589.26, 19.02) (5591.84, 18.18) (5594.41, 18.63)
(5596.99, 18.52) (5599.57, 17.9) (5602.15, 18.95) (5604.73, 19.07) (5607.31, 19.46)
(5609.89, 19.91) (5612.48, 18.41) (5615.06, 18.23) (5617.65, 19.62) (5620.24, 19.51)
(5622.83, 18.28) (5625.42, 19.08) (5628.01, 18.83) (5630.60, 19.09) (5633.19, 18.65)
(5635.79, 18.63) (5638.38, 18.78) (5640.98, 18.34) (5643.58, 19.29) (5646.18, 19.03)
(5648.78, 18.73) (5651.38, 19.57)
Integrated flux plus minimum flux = 546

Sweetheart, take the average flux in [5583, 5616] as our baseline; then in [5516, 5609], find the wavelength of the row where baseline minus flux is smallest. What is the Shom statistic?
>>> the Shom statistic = 5578.98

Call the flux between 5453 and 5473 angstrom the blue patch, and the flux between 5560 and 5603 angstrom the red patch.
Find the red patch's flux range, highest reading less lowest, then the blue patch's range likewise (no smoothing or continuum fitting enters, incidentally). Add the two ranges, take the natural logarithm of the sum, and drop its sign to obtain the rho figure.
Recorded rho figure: 1.55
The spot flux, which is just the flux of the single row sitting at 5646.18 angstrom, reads 19.03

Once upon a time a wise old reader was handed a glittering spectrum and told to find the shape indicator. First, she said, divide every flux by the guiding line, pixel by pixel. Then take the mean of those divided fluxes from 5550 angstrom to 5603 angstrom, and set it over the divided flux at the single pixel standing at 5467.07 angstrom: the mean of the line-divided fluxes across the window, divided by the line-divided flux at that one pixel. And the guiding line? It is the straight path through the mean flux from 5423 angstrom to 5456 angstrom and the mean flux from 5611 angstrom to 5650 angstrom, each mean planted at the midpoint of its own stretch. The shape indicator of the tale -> 0.93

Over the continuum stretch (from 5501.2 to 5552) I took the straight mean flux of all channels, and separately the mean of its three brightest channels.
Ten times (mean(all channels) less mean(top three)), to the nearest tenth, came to -5.4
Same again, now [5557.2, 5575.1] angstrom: -2.0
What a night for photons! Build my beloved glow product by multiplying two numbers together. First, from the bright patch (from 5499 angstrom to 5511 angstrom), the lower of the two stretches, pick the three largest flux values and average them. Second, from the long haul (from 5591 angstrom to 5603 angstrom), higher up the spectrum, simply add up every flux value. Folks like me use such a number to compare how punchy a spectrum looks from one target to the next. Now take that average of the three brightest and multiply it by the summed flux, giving 1755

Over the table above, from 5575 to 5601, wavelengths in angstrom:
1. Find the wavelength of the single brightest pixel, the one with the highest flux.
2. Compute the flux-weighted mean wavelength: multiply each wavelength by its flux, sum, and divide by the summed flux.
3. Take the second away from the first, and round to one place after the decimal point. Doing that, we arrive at -8.8 angstrom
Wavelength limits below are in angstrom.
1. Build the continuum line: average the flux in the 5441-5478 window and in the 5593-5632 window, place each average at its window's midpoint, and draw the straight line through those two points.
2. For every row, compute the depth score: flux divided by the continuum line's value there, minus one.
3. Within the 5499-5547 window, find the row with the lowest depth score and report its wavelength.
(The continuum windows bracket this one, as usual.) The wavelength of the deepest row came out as 5545.68 angstrom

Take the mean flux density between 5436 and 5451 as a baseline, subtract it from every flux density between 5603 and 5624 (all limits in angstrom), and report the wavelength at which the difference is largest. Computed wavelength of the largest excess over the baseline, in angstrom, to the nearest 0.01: 5609.89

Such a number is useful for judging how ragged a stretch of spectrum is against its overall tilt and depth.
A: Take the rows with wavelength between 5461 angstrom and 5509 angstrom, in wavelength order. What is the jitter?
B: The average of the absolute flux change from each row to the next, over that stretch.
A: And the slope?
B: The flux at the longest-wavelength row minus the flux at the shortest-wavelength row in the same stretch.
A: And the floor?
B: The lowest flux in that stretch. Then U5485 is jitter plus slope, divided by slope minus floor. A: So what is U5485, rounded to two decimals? -0.12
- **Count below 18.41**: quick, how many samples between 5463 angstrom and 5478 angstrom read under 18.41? 0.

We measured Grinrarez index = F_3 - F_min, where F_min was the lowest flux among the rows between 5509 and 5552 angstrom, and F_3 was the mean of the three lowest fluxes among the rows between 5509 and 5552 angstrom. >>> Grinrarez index 0.18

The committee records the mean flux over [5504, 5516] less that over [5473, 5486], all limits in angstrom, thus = -0.31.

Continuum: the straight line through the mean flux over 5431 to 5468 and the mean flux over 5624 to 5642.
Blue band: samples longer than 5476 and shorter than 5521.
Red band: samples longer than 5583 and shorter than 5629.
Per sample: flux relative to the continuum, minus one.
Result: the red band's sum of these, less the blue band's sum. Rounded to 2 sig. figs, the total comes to -0.32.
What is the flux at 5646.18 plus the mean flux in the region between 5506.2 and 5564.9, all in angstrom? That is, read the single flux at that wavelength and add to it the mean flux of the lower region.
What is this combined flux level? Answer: 37.9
